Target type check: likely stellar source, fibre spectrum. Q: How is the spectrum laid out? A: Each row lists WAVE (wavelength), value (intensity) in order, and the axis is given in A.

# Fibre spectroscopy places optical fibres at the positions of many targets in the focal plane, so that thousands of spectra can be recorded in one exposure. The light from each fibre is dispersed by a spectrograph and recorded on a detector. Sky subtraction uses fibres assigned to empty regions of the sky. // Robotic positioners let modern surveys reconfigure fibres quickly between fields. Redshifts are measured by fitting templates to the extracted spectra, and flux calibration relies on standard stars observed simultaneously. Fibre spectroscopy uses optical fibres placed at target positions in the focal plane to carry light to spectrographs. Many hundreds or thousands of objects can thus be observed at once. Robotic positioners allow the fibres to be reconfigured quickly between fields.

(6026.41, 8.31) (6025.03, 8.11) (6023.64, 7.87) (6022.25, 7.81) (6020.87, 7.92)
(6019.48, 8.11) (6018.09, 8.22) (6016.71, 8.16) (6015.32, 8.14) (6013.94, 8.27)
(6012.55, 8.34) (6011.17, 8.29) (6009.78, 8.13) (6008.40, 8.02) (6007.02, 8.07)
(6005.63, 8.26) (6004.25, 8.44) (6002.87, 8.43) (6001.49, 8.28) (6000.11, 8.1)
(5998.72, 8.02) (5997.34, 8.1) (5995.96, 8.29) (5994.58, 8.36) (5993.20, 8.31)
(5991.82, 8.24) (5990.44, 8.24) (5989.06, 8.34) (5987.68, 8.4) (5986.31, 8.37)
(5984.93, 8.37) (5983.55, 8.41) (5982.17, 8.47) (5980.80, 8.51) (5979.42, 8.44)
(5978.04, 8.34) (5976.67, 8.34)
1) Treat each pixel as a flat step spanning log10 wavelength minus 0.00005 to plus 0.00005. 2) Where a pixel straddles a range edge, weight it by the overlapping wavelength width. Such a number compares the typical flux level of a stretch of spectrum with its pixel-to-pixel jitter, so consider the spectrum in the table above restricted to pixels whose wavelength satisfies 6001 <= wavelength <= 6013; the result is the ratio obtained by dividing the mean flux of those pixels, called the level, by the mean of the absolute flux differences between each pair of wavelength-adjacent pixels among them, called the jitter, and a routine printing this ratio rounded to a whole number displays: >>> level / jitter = 73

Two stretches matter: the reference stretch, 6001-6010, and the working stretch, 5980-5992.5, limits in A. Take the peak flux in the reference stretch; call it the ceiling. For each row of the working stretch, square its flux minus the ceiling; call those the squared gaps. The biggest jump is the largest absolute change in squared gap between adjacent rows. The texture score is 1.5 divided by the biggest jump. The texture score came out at 50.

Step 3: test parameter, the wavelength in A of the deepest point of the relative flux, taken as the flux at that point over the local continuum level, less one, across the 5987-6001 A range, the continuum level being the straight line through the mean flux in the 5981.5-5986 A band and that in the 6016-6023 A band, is 5998.72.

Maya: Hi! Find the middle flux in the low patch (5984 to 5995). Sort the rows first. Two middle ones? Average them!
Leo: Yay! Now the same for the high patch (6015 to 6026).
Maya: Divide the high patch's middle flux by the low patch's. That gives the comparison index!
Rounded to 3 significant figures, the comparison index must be 0.971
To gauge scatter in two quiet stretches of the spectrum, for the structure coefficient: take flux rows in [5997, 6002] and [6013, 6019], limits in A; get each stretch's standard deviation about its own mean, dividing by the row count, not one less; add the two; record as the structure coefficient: 0.15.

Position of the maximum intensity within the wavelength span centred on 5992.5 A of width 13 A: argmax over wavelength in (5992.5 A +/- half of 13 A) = 5987.68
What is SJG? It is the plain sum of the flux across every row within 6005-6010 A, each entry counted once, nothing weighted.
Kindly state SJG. 32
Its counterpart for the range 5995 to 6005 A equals 58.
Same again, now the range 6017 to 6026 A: 48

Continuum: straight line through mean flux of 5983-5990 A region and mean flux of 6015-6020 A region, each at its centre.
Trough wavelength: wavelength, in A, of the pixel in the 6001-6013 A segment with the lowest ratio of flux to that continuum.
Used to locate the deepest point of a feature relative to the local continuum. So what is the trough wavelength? 6008.40 A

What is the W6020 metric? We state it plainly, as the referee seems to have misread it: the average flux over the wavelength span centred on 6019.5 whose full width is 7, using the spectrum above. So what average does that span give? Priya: 8.04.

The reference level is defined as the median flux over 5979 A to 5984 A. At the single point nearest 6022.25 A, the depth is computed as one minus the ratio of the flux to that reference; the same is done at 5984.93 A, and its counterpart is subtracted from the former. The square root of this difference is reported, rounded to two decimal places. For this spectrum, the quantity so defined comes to 0.26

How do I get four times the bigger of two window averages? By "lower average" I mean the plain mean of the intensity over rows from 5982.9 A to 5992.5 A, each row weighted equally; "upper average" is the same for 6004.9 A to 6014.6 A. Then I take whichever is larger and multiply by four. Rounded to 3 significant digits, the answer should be 33.4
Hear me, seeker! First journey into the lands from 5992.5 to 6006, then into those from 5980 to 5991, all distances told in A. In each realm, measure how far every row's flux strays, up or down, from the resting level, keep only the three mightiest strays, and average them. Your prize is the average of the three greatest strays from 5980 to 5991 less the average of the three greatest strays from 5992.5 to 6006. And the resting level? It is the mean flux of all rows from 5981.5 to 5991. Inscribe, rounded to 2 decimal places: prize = -0.18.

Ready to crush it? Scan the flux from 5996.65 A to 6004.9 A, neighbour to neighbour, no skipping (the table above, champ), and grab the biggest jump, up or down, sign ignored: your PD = 0.180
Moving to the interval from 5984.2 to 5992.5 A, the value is 0.100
